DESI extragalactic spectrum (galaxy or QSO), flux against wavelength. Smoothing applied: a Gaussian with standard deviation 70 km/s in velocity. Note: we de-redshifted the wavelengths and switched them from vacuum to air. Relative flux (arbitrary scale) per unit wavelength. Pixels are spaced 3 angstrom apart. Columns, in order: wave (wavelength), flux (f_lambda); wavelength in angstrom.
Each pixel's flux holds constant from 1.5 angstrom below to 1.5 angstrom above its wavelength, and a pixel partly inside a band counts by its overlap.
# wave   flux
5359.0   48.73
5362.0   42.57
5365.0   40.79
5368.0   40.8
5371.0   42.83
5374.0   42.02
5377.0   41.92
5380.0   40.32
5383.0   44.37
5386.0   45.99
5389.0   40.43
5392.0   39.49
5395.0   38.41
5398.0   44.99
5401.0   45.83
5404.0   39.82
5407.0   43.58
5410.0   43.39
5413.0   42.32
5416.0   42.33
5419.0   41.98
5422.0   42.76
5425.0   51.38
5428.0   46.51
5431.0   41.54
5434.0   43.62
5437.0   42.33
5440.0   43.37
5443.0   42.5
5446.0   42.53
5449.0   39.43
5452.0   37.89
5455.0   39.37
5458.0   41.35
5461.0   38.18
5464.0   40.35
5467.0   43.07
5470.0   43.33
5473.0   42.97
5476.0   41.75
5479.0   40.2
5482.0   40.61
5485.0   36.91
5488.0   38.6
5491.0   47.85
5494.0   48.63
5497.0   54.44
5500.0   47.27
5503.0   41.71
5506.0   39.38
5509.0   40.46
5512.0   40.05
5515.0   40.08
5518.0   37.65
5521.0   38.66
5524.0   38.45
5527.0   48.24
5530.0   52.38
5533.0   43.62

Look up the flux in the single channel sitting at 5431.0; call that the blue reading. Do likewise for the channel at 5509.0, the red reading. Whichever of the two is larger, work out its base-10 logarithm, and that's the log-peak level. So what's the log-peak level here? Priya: 1.62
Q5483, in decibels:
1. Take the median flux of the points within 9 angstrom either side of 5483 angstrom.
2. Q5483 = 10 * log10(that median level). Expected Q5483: 16.1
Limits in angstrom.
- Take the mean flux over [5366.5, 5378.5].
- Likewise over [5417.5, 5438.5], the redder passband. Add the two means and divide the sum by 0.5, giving 172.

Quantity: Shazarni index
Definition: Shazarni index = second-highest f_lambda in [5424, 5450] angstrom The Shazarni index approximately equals 46.51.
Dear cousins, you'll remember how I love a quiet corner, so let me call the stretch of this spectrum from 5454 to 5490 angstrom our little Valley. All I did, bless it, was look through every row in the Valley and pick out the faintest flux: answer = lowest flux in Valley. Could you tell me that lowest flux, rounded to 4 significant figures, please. 36.91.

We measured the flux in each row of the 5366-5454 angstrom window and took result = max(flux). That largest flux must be 51.38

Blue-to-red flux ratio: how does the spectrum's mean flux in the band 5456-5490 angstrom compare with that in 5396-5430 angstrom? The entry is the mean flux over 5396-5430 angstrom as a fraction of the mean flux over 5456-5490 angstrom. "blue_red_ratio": 1.08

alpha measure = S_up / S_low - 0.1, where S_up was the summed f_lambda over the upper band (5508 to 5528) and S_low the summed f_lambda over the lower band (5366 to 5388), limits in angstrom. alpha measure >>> 0.85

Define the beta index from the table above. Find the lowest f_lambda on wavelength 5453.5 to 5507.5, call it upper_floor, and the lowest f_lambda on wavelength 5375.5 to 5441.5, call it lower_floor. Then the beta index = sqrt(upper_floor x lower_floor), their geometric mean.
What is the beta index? 37.7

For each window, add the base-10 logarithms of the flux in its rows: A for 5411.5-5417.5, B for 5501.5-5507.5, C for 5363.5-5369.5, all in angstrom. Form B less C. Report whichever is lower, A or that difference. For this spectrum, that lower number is -0.01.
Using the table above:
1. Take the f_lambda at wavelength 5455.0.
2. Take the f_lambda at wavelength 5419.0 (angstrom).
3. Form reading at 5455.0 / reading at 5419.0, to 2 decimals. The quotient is 0.94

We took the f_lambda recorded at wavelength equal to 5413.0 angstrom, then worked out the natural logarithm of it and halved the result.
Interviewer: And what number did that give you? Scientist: 1.87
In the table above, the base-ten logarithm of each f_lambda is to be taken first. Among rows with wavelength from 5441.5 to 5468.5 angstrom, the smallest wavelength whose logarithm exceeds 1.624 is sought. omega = 5443.0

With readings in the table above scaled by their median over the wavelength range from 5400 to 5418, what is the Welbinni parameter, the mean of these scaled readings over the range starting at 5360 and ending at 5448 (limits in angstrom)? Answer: 1.00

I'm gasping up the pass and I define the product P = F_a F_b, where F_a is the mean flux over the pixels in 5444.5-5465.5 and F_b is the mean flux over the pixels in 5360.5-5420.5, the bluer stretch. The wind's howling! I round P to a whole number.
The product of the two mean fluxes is 1683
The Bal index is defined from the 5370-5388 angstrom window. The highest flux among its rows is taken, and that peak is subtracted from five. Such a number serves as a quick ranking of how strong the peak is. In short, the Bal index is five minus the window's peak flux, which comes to -41.0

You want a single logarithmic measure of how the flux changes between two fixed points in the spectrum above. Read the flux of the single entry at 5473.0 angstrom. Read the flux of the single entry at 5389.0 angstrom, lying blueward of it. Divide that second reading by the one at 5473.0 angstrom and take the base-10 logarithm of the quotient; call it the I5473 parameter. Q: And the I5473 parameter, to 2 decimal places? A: -0.03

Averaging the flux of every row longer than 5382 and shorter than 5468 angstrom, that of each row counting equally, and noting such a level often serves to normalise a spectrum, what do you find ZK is 42.4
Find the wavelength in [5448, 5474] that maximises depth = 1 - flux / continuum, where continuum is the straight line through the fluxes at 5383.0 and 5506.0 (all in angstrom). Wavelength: 5452.0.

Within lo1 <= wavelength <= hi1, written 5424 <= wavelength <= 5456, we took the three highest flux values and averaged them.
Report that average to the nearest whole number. 47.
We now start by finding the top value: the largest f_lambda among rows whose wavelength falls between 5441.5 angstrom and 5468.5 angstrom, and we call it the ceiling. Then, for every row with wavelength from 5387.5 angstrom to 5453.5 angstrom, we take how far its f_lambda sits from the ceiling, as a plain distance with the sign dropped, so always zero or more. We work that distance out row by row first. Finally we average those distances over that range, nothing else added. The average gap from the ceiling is 2.2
